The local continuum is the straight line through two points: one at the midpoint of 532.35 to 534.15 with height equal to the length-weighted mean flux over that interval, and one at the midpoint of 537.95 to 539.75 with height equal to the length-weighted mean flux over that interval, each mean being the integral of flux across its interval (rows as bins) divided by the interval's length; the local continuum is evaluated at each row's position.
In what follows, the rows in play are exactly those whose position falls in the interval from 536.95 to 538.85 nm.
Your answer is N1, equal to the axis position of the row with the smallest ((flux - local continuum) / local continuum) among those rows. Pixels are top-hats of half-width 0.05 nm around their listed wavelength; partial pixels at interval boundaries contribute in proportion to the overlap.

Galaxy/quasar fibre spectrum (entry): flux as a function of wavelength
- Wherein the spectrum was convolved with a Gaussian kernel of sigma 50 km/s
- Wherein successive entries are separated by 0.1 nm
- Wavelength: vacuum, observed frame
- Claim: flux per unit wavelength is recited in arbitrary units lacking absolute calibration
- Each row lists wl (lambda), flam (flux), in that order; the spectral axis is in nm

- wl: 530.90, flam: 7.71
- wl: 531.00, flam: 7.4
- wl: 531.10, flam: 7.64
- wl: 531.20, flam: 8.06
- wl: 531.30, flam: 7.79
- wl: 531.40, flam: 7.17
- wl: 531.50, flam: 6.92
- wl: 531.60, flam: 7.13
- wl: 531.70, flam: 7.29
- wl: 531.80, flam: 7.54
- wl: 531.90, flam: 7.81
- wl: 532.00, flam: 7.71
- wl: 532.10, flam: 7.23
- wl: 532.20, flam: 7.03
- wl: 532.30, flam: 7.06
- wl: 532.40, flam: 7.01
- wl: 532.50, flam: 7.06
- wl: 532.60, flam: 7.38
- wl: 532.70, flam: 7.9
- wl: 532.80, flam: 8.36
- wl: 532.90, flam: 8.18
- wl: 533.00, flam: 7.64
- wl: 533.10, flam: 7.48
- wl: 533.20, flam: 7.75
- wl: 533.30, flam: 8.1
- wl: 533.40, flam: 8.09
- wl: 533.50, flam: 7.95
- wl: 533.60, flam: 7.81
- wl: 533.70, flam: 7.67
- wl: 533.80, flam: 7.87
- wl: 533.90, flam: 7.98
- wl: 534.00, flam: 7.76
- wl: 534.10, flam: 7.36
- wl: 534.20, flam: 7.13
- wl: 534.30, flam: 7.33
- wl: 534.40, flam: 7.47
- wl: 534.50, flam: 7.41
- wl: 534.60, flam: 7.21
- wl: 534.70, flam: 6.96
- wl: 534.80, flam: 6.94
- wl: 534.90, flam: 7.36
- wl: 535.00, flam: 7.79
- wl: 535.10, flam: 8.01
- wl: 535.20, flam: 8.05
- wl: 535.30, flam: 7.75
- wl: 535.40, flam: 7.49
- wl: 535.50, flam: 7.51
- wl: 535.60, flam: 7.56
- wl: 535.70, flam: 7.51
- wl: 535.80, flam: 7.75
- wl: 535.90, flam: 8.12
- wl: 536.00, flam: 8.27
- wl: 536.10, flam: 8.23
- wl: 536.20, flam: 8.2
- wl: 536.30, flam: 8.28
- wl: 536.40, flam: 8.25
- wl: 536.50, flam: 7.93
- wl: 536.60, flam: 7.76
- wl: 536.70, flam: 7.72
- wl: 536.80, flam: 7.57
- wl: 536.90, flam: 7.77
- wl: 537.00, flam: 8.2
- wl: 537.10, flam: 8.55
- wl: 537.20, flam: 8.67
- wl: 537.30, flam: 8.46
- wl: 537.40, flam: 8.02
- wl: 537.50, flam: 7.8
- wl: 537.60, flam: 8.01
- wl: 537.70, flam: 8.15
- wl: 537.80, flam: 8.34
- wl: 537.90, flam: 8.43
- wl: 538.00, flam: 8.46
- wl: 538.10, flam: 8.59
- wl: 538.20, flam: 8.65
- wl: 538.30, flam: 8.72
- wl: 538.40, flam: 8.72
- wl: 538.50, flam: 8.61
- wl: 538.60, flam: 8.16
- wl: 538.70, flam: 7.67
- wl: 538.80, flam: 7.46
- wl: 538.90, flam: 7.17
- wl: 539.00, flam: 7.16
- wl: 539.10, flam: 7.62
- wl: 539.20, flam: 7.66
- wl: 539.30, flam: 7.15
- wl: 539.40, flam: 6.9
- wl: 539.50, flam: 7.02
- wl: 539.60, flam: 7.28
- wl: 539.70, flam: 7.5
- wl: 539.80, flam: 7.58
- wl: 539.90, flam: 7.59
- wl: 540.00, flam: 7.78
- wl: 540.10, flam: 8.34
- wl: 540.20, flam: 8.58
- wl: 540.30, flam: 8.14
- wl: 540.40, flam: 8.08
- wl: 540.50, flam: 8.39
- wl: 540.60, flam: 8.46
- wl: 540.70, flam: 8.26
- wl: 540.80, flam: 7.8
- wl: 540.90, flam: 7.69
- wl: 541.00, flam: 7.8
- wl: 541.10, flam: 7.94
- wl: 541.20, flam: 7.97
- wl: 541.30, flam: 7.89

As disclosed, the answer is 538.80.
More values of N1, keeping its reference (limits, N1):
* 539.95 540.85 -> 540.00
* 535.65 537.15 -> 535.70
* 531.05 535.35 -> 534.80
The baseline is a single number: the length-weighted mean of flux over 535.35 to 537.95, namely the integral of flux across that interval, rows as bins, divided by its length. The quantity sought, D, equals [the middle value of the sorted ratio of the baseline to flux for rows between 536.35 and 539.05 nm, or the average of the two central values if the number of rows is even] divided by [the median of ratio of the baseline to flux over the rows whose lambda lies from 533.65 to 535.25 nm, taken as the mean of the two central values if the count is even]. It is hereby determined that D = 0.91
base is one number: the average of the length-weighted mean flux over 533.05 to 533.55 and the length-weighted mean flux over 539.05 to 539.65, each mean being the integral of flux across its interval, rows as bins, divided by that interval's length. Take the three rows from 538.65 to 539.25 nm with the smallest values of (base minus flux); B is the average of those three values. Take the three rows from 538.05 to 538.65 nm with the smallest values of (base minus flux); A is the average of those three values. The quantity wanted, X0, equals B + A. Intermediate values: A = -1.12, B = -0.08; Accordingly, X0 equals -1.2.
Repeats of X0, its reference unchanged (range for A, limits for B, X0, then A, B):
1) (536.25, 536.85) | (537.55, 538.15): -1.5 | -0.58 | -0.92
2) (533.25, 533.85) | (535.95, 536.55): -1.2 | -0.47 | -0.69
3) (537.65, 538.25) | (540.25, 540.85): -1.8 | -0.99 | -0.80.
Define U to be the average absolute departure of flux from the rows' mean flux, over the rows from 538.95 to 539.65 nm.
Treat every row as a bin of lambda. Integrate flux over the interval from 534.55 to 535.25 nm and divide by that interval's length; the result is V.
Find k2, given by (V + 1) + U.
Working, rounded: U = 0.227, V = 7.47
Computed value 8.70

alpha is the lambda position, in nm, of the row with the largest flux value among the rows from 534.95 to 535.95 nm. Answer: 535.90 nm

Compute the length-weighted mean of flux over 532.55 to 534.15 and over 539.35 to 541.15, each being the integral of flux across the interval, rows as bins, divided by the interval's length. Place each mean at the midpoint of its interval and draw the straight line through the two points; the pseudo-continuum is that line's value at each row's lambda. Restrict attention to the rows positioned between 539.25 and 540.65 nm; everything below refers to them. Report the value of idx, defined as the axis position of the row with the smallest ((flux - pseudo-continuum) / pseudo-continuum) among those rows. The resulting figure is 539.40 nm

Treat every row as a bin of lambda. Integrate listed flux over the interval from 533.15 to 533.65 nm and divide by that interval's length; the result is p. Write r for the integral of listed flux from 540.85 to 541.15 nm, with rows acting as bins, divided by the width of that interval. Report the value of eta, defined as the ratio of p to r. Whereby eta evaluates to 1.02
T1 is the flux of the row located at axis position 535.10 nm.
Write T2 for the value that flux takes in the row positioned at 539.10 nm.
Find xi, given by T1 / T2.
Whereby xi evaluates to 1.05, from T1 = 8.01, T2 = 7.62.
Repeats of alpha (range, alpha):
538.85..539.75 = 539.20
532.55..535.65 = 532.80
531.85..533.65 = 532.80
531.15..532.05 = 531.20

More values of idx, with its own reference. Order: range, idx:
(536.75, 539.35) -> 539.30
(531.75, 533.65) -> 532.40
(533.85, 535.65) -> 534.80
